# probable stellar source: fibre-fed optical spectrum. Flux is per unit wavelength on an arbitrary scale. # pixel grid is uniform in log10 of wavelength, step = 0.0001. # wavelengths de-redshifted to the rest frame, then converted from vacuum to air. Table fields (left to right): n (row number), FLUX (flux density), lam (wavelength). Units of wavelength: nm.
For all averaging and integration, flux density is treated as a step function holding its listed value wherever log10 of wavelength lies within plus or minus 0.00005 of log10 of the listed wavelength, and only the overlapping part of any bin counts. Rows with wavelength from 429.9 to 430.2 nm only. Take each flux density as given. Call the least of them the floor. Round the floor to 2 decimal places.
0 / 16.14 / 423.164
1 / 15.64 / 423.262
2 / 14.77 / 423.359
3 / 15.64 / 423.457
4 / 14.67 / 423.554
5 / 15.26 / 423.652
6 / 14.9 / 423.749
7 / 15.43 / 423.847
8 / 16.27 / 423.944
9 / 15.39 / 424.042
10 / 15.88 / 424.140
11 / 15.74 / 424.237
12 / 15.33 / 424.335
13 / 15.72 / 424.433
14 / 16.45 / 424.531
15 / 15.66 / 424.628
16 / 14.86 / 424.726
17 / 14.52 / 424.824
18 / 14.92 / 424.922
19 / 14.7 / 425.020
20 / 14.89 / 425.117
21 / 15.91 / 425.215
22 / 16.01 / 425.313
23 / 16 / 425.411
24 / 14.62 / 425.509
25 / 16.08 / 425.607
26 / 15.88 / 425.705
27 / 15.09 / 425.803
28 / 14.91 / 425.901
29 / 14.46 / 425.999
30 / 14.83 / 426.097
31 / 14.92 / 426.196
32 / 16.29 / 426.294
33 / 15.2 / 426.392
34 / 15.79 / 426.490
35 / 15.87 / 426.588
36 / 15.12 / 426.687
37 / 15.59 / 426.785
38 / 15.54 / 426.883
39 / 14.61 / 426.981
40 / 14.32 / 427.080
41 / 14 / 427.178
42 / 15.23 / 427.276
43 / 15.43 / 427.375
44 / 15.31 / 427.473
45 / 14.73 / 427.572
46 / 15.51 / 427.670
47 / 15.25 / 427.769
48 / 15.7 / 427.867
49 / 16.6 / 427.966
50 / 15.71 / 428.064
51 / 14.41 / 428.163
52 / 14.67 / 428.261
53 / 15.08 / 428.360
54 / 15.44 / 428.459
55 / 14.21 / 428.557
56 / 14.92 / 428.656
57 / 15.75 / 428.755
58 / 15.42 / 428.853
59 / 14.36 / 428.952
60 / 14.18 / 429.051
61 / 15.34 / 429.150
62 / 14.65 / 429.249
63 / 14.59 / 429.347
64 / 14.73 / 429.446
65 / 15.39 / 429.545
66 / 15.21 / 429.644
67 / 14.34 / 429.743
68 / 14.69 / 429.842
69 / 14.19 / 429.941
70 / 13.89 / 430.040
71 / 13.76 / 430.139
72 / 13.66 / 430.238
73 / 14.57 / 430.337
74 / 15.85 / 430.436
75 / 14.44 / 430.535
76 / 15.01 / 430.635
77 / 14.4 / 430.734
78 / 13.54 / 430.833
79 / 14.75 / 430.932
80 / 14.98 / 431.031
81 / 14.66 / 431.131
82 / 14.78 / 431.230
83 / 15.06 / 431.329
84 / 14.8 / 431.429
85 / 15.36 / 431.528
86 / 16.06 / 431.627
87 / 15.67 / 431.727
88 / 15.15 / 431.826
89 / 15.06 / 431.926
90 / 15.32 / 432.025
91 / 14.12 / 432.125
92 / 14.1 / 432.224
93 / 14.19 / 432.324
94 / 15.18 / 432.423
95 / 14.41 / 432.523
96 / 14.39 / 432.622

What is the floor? 13.76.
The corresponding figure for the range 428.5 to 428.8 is 14.21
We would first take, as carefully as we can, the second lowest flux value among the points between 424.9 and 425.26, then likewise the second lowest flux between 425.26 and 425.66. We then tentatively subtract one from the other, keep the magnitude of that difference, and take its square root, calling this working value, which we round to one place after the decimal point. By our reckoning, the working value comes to 1.1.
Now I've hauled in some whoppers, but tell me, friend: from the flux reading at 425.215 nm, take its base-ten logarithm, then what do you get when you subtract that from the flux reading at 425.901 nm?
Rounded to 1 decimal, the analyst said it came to 13.7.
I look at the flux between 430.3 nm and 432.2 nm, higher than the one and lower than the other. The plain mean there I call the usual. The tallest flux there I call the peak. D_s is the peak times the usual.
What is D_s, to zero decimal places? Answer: 240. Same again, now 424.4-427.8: 251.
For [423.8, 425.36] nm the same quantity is 255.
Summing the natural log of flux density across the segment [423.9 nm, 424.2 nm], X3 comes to 8.29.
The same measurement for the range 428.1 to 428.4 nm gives 8.07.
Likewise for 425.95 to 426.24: 8.07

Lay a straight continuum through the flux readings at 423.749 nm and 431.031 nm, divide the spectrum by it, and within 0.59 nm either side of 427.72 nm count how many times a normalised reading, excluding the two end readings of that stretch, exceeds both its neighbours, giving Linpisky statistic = 3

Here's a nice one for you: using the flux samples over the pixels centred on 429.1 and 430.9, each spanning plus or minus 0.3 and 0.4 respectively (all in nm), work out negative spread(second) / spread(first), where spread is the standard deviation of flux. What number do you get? -0.9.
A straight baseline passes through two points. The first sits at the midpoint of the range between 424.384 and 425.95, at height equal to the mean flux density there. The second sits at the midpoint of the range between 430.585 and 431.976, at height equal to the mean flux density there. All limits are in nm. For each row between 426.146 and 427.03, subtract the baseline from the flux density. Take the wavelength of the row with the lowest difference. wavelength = 426.981 nm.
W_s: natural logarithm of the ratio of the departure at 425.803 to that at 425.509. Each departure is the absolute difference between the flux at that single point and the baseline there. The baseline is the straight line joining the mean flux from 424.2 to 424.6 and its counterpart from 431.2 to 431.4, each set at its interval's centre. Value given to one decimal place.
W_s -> -0.7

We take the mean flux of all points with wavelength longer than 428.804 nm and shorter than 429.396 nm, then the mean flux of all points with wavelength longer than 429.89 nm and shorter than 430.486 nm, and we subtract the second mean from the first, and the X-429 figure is 0.44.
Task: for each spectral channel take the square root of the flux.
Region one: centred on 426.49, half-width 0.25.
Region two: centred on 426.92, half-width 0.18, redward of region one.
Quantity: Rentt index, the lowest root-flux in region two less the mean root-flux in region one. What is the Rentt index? -0.17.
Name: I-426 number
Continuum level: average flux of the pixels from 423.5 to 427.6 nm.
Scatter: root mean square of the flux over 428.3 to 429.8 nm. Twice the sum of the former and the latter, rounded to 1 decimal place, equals 60.4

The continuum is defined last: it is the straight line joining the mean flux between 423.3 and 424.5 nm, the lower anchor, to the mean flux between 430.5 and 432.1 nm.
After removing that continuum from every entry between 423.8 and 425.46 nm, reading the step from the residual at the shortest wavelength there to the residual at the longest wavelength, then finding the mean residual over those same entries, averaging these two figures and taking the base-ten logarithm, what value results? -0.39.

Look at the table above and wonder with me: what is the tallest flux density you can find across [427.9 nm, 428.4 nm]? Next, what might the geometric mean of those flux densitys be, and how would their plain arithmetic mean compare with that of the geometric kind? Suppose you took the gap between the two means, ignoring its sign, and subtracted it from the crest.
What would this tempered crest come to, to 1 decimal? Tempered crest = 16.6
